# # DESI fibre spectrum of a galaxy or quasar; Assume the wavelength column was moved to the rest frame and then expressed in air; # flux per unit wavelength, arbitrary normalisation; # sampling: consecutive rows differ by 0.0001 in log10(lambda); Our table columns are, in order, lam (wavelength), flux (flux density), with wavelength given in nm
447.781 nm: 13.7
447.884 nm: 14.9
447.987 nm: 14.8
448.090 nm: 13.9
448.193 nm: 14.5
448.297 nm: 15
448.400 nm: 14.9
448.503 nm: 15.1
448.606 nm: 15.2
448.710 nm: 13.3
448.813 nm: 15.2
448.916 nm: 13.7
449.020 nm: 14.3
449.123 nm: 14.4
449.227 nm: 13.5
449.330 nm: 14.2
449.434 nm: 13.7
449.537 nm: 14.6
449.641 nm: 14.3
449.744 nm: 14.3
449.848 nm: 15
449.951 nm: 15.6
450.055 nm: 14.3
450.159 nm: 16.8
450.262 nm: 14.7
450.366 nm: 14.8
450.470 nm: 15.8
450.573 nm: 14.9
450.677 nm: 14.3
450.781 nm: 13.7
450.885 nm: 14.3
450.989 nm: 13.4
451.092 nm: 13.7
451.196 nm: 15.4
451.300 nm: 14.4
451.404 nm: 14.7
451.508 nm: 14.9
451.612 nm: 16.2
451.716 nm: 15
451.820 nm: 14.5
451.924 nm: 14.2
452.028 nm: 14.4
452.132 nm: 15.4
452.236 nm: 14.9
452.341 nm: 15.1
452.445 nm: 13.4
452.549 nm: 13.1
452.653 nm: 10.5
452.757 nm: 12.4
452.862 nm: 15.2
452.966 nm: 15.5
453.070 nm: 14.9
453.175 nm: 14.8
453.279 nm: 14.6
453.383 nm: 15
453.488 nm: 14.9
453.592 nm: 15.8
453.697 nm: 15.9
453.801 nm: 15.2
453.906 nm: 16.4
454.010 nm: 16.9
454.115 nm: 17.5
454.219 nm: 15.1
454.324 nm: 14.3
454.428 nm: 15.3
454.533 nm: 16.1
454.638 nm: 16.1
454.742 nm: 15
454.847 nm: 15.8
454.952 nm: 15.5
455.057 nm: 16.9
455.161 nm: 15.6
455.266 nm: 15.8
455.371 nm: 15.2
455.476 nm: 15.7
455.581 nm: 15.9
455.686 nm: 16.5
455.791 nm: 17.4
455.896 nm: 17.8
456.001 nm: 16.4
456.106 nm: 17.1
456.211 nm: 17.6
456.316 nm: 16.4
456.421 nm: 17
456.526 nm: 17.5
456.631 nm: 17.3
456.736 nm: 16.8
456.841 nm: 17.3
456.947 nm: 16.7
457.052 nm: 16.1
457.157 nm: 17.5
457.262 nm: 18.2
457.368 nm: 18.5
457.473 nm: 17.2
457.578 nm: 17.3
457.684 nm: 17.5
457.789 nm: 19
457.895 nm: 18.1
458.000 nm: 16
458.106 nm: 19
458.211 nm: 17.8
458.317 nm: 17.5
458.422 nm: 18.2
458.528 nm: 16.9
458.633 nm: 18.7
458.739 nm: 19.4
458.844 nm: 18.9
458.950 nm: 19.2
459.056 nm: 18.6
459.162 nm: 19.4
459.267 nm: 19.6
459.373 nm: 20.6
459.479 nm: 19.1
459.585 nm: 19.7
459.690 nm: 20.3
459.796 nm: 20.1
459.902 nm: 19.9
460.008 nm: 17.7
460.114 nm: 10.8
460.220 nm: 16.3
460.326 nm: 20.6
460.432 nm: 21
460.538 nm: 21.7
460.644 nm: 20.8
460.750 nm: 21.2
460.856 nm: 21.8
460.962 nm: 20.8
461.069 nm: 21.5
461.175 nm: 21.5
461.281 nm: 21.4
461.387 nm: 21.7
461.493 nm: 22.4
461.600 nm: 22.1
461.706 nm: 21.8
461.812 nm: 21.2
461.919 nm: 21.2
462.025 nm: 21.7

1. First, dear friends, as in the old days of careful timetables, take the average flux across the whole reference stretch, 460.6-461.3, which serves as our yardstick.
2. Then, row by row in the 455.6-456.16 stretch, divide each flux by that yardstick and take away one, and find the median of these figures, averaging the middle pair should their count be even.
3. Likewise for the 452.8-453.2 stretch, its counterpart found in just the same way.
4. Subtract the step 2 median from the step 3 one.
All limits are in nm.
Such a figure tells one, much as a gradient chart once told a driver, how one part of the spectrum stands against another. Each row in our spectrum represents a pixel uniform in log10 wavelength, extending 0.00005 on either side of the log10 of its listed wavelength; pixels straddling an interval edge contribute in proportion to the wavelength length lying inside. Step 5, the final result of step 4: -0.10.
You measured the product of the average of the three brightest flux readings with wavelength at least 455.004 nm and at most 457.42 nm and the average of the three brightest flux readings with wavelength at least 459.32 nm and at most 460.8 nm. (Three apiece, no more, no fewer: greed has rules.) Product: 387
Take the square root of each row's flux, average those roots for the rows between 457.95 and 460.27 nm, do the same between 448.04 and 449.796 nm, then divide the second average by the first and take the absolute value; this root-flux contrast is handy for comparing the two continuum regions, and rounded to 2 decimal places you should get 0.89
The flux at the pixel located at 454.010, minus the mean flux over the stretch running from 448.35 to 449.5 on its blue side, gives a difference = 2.6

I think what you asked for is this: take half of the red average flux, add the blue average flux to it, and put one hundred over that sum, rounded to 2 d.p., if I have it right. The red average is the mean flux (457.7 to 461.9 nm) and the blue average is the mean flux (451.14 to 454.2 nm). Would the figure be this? 4.06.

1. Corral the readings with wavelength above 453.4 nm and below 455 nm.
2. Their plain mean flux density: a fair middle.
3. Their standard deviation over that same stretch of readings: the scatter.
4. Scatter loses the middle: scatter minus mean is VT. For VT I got -14.9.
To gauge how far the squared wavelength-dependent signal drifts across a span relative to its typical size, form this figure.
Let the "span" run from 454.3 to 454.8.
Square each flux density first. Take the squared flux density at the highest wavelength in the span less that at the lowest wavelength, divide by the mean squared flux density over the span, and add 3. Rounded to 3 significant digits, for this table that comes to 3.09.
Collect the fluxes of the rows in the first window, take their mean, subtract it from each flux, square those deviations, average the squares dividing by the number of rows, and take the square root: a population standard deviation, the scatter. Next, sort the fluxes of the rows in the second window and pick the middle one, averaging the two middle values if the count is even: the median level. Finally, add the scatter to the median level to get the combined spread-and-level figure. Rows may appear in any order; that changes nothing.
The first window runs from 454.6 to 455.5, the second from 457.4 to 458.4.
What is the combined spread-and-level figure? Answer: 18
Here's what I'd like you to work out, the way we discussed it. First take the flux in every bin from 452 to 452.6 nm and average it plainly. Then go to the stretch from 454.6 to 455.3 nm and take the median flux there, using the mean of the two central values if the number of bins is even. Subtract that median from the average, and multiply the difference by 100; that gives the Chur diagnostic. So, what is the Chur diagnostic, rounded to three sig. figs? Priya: -142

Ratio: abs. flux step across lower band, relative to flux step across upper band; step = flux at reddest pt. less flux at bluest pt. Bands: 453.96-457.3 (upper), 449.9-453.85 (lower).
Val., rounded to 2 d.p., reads 0.31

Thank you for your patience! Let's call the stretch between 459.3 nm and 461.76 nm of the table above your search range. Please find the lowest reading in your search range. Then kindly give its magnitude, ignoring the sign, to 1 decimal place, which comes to 10.8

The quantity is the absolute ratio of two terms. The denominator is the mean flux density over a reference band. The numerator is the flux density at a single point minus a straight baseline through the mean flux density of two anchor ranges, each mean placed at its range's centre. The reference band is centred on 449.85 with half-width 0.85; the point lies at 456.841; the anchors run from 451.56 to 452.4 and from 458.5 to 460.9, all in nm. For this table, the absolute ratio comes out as 0.024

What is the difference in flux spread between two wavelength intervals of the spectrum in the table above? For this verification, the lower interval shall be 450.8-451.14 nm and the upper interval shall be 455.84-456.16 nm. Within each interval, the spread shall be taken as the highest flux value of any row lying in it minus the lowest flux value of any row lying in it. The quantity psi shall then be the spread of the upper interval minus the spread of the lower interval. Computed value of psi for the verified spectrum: 0.50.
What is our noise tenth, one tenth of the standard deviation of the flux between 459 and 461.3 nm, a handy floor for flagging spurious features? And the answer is 0.24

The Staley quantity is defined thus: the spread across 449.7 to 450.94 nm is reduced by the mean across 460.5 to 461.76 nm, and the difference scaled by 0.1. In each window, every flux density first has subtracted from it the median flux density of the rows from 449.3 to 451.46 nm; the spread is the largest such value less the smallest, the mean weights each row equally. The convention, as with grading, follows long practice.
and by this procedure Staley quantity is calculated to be -0.41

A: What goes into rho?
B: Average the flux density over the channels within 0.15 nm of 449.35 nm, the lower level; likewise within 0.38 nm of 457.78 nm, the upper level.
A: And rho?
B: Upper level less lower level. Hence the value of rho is 3.9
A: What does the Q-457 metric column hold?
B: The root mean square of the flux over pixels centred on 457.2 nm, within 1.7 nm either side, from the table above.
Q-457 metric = 17.5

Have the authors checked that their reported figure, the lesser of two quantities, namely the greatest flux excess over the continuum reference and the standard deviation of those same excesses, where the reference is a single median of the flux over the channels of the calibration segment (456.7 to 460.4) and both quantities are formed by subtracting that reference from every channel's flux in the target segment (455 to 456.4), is -0.4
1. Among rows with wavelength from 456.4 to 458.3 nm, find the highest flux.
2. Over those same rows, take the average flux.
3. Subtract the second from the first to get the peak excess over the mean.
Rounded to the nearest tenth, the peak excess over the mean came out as 1.5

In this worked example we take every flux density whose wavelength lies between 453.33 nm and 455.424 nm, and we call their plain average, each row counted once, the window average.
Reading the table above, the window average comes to 15.7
